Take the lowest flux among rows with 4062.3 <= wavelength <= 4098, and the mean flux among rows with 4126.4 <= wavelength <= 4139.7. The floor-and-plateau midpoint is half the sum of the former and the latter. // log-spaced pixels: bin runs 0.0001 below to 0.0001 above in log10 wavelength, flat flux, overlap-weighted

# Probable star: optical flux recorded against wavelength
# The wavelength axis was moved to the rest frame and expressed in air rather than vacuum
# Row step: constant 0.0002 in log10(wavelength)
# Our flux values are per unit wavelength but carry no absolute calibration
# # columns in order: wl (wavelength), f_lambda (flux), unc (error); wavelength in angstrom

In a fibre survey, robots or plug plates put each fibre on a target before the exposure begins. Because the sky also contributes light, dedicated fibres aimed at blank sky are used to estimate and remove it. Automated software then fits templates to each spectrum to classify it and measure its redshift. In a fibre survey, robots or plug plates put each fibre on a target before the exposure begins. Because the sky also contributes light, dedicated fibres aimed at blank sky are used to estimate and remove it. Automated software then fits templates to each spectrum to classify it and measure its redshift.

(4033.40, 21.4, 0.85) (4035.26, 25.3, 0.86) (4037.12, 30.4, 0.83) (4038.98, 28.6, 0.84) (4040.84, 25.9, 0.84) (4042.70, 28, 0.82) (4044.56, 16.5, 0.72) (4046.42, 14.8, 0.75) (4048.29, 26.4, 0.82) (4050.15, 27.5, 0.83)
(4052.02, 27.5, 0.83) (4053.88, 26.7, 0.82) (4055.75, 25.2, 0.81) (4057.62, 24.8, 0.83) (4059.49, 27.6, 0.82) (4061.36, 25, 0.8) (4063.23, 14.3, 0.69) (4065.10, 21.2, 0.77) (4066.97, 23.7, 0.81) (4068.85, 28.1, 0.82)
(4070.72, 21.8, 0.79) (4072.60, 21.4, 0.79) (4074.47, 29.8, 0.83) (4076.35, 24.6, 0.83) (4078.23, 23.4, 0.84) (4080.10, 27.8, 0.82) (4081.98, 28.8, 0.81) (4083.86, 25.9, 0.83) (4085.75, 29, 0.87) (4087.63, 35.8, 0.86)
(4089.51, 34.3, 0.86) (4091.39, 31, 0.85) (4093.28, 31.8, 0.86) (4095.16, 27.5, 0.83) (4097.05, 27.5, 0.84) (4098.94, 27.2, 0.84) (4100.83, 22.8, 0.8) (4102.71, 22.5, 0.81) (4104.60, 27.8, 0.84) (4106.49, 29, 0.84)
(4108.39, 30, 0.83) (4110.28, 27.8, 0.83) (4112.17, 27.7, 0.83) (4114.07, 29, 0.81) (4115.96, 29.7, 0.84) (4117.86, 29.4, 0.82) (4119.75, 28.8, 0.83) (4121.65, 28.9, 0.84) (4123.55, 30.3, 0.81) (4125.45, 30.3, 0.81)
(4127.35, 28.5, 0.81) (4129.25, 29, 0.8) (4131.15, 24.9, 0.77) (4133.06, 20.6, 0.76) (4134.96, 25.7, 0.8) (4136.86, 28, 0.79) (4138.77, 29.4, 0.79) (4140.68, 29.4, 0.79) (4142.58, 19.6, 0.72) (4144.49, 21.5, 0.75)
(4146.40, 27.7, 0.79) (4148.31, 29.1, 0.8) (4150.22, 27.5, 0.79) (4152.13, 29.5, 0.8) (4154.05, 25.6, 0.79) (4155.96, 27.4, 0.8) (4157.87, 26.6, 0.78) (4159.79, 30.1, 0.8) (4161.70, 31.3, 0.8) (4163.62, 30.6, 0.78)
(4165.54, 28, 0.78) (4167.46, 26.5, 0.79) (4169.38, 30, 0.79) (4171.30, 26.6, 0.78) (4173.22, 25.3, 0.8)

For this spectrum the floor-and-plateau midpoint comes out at 20.4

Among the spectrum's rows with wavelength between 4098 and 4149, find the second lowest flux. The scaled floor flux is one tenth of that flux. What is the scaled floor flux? 2.06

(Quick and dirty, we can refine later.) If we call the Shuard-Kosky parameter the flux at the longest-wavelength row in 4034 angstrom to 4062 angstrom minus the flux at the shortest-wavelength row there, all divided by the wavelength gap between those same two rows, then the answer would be -0.01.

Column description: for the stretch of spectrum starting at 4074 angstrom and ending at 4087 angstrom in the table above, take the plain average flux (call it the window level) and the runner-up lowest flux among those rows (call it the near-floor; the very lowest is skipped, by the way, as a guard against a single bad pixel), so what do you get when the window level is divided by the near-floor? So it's 1.10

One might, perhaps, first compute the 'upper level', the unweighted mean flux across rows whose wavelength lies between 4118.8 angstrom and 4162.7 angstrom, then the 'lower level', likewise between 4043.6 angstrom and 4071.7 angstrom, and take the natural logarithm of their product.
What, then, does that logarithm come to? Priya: 6.46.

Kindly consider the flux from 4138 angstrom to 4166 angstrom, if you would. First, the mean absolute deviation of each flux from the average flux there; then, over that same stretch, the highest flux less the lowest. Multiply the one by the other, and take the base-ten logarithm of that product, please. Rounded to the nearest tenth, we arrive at 1.4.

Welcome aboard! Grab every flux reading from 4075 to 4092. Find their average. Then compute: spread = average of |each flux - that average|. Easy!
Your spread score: 3.17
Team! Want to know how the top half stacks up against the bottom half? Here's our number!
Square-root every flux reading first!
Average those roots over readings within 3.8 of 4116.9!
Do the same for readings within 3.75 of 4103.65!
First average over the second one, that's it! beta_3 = 1.07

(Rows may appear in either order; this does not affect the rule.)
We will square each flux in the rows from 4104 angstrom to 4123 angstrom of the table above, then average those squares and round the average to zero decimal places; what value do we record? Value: 831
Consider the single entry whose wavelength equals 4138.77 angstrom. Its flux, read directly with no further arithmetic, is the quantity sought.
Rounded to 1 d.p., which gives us 29.4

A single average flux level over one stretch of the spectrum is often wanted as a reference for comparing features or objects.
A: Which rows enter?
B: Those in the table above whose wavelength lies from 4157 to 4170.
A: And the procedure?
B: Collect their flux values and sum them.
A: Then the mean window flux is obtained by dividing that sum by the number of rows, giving 29.0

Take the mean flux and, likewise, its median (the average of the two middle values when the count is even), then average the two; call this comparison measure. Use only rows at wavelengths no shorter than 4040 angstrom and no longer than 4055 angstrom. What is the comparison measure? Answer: 25.4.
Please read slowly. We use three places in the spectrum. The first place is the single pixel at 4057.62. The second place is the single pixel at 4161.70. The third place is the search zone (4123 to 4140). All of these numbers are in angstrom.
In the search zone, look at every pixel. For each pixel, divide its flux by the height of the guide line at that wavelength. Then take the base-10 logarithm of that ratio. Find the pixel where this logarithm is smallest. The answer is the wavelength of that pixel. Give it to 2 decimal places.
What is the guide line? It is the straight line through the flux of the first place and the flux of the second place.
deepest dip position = 4133.06 angstrom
